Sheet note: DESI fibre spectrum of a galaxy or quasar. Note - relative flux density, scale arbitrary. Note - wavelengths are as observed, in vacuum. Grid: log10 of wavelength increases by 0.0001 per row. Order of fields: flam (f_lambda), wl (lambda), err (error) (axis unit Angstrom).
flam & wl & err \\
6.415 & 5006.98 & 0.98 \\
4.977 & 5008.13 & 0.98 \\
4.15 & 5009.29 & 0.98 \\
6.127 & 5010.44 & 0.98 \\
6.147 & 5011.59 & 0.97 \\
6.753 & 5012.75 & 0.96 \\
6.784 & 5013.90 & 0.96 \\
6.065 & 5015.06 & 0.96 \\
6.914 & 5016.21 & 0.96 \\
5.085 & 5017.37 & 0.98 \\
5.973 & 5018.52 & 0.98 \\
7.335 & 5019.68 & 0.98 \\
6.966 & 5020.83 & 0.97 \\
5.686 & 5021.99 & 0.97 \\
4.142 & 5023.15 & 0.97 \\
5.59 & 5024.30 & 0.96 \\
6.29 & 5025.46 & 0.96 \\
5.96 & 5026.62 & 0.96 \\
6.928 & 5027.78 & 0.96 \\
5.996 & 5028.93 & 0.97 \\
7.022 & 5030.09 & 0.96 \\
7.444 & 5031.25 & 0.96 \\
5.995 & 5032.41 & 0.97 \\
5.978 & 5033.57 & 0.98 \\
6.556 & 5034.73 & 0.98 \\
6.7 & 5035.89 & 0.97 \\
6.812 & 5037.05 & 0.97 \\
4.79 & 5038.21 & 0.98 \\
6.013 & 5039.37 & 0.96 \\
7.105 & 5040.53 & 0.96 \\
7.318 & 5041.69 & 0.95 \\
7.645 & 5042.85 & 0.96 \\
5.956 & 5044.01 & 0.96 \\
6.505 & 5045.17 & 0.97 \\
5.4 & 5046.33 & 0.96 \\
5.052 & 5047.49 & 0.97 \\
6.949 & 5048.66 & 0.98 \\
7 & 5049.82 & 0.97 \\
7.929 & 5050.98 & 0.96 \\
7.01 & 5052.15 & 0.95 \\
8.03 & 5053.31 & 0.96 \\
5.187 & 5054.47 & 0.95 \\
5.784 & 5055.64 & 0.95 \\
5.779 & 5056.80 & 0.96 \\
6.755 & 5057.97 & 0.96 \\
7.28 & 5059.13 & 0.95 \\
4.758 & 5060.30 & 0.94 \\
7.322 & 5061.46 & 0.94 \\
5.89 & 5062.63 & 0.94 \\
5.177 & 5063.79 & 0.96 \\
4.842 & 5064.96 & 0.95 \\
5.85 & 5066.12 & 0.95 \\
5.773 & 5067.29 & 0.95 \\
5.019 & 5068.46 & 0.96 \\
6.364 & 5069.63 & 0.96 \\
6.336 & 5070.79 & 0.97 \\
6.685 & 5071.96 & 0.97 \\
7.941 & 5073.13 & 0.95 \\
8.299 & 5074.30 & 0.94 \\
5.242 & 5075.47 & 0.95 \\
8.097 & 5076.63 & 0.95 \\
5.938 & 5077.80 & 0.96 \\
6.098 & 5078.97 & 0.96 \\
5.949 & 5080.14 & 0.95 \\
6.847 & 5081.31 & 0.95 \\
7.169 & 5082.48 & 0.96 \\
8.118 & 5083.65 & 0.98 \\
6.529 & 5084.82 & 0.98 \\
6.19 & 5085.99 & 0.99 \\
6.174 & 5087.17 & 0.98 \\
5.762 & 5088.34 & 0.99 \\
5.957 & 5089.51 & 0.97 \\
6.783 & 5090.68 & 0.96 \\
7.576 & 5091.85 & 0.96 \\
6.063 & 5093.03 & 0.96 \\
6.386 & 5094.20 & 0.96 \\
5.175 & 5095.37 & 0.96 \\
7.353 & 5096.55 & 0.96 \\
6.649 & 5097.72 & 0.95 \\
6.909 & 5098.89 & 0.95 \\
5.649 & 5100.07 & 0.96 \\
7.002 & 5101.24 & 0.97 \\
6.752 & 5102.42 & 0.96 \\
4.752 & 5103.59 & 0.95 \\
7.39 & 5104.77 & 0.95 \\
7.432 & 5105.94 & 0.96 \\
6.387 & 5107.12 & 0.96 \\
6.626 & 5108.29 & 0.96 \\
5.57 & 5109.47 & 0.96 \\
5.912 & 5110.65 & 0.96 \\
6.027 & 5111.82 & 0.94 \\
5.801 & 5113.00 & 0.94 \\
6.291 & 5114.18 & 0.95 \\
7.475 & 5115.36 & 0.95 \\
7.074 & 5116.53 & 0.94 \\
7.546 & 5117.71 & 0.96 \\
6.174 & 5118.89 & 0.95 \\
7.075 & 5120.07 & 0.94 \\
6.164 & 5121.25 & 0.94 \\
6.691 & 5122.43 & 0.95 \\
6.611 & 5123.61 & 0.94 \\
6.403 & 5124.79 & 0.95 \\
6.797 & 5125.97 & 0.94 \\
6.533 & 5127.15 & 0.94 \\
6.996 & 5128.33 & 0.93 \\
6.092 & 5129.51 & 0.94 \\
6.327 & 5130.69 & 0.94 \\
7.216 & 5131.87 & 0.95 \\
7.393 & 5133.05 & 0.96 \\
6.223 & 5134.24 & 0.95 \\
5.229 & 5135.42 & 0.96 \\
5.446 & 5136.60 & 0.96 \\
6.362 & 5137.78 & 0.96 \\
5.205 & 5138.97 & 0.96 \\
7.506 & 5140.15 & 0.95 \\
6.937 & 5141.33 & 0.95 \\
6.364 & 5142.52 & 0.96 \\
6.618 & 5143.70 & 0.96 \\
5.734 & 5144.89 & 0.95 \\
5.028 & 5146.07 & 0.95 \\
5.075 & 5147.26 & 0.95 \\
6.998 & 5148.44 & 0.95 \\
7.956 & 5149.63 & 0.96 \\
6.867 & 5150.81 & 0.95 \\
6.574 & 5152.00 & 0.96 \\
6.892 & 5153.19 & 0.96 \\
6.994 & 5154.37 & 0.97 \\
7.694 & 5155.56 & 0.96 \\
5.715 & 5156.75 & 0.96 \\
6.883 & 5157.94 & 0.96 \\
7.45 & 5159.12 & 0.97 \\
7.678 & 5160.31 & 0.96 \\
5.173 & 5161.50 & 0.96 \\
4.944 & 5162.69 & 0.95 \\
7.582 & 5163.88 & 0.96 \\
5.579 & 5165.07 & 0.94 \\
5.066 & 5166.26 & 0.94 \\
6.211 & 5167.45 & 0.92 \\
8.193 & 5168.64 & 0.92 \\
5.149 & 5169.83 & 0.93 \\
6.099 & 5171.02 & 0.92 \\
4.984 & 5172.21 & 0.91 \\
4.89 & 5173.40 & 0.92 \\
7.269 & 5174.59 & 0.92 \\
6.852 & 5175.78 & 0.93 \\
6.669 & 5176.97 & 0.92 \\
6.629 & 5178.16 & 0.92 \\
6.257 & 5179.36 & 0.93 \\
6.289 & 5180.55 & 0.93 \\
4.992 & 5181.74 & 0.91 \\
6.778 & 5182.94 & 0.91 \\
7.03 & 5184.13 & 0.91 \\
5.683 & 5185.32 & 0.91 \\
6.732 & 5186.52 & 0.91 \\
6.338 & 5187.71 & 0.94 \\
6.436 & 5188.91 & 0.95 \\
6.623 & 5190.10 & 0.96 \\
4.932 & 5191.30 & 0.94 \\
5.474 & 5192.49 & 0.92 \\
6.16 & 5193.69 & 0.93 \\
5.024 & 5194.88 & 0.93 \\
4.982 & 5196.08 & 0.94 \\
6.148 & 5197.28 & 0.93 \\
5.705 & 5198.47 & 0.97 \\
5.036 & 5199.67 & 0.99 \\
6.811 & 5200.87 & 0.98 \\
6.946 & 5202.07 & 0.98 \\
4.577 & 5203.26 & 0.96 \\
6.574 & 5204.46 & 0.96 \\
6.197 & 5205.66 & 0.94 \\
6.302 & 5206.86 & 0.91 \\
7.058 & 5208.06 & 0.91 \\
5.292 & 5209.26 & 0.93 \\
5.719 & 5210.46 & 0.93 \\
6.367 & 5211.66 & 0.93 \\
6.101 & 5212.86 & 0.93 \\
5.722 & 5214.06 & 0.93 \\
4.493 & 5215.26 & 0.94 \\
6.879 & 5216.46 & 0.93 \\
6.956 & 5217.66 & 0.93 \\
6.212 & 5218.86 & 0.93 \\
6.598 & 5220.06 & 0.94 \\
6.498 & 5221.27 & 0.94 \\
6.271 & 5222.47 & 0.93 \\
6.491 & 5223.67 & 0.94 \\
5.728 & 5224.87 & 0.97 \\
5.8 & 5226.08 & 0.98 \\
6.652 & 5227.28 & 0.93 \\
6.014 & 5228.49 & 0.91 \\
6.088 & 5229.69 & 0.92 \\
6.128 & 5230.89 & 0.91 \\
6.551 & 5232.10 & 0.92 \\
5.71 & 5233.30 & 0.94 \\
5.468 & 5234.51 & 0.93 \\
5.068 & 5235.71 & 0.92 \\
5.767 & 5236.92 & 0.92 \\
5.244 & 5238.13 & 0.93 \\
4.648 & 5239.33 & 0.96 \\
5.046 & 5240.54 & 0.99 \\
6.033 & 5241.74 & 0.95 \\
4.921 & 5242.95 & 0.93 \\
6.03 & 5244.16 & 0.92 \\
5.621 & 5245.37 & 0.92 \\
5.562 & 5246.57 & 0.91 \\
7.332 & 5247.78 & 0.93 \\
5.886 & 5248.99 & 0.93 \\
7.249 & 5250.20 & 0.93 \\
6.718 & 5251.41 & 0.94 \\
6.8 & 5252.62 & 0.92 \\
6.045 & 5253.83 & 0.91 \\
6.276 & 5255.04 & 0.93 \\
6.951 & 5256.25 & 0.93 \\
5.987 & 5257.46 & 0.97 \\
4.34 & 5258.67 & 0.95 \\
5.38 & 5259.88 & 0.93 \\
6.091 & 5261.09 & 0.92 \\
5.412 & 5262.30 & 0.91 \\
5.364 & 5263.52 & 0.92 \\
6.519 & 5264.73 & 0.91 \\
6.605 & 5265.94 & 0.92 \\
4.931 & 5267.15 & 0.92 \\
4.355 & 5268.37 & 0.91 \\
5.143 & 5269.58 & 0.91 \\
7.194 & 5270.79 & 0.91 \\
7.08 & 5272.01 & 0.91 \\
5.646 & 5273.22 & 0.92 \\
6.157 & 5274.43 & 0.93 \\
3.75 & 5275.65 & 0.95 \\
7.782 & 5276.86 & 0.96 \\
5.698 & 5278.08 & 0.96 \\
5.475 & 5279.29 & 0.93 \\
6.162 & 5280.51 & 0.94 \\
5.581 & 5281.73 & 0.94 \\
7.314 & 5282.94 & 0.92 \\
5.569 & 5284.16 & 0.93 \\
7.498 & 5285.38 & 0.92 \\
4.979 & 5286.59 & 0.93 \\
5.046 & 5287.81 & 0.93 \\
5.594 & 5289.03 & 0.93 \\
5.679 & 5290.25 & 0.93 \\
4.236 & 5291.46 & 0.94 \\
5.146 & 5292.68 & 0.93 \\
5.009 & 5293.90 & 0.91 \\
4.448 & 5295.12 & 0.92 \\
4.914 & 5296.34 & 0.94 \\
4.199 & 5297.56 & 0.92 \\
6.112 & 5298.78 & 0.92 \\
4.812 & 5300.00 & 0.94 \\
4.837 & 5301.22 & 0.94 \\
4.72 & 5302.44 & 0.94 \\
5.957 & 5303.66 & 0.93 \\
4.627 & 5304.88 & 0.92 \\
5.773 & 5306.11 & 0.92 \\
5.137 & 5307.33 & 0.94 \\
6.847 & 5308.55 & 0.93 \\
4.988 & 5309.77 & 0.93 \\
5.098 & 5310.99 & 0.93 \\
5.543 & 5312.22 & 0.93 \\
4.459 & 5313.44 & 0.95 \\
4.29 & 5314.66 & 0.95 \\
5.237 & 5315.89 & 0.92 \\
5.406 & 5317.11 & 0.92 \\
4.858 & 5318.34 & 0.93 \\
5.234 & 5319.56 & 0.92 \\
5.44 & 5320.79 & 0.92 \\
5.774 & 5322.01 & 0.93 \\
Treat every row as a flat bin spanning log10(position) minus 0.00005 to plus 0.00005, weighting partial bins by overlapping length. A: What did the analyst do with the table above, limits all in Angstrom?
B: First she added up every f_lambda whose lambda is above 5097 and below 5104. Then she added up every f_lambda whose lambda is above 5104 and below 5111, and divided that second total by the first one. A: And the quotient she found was 1.04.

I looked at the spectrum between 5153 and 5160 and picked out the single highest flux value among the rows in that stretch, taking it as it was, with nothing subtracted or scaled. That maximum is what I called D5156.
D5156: 7.694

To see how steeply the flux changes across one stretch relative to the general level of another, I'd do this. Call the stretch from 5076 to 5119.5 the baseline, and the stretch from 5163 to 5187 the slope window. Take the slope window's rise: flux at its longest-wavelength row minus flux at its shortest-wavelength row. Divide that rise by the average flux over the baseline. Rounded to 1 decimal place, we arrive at -0.1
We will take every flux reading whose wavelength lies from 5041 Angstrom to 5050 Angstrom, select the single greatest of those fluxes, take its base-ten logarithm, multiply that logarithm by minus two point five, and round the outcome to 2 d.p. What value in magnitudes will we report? -2.21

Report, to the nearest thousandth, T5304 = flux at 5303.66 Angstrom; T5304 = 5.957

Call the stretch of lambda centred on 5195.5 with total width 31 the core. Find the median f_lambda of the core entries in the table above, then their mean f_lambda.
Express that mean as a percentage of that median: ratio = 97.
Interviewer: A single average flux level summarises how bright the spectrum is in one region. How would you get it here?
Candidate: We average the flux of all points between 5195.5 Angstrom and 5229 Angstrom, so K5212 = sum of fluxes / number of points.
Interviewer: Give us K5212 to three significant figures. 6.08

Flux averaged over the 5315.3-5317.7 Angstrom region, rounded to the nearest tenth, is 5.3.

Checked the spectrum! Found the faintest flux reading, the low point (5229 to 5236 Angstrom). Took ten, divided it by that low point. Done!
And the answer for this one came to 1.97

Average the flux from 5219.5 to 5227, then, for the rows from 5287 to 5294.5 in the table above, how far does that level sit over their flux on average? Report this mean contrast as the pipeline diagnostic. 1.1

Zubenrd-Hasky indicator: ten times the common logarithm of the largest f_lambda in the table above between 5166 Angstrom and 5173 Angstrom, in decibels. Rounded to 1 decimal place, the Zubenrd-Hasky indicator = 9.1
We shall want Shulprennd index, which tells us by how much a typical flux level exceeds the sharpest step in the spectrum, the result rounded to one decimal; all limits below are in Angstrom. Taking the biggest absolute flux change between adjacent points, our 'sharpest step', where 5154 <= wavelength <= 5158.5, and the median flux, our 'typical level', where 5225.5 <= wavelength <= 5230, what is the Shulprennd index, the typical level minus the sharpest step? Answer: 4.1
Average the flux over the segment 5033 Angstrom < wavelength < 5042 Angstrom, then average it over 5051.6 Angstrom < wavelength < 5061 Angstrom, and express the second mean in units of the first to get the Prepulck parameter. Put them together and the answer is 0.99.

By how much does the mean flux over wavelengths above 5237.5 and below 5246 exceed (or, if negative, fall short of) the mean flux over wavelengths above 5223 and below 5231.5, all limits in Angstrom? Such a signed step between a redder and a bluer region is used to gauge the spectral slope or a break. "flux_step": -0.8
